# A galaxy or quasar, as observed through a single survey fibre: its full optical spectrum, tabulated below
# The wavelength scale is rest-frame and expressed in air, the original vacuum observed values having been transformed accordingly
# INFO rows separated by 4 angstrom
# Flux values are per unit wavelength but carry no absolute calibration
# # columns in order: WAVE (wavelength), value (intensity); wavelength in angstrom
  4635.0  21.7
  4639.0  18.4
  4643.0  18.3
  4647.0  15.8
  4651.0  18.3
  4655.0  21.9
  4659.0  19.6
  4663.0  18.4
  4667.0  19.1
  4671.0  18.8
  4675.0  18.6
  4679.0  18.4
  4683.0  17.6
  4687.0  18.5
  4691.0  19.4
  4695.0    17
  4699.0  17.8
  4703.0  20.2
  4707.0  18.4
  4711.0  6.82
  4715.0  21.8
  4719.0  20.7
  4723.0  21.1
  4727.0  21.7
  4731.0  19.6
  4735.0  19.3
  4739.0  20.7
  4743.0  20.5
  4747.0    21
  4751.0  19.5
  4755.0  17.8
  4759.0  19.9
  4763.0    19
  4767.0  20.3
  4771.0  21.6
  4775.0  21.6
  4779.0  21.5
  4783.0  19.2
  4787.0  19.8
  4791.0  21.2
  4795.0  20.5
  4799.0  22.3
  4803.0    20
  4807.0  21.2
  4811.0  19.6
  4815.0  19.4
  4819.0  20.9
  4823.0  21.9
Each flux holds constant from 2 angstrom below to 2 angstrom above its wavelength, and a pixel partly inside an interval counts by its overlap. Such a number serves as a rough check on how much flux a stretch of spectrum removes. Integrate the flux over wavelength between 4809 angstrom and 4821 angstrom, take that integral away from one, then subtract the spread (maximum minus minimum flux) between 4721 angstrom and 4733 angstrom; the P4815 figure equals -241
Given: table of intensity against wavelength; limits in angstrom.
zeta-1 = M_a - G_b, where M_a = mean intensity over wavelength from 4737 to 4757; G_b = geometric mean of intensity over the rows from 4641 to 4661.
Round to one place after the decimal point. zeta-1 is 1.2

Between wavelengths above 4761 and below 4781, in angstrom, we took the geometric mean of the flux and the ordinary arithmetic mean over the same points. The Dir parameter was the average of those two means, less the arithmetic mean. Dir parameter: -0.013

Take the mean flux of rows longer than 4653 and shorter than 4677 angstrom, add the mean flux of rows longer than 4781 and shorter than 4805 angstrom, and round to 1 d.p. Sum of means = 39.9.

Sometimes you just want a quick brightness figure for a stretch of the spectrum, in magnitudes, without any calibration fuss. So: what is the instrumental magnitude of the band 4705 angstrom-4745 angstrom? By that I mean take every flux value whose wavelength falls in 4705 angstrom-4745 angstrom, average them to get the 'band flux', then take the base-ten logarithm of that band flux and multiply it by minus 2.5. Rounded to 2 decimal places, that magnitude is -3.20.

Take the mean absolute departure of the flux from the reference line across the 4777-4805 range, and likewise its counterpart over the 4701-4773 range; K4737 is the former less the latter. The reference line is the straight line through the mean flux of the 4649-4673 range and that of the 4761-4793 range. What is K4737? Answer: -0.75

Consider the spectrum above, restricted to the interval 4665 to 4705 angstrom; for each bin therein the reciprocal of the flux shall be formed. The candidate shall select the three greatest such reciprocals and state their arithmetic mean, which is 0.057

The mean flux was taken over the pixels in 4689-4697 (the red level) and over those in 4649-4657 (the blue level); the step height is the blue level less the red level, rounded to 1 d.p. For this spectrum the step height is 1.9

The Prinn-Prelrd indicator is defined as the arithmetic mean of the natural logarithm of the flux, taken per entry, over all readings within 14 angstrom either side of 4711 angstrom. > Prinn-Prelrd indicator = 2.84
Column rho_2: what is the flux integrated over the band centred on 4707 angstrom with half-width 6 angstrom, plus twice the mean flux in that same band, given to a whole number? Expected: 212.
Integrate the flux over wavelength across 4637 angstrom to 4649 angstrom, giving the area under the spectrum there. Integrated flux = 210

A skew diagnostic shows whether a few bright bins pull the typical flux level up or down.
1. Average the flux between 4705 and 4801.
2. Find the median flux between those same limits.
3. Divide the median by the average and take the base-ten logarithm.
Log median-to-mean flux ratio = 0.015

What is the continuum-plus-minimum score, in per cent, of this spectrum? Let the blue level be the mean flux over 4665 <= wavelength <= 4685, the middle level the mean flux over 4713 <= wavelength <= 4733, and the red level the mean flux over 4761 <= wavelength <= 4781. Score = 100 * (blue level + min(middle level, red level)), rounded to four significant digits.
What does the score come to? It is 3930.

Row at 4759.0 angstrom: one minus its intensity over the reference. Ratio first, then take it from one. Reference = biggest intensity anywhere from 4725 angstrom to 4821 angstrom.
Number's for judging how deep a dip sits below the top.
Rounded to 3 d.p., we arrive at 0.108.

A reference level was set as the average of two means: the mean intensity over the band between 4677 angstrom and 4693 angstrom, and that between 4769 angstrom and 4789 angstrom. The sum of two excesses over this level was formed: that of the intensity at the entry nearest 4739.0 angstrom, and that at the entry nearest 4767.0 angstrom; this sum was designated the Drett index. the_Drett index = 1.8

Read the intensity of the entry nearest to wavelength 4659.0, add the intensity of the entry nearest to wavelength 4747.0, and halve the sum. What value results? 20.3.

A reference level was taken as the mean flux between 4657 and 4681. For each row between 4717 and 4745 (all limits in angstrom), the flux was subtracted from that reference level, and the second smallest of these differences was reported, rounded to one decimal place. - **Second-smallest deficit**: -2.3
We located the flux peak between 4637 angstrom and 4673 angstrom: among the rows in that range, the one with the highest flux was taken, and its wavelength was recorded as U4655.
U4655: 4655.0 angstrom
